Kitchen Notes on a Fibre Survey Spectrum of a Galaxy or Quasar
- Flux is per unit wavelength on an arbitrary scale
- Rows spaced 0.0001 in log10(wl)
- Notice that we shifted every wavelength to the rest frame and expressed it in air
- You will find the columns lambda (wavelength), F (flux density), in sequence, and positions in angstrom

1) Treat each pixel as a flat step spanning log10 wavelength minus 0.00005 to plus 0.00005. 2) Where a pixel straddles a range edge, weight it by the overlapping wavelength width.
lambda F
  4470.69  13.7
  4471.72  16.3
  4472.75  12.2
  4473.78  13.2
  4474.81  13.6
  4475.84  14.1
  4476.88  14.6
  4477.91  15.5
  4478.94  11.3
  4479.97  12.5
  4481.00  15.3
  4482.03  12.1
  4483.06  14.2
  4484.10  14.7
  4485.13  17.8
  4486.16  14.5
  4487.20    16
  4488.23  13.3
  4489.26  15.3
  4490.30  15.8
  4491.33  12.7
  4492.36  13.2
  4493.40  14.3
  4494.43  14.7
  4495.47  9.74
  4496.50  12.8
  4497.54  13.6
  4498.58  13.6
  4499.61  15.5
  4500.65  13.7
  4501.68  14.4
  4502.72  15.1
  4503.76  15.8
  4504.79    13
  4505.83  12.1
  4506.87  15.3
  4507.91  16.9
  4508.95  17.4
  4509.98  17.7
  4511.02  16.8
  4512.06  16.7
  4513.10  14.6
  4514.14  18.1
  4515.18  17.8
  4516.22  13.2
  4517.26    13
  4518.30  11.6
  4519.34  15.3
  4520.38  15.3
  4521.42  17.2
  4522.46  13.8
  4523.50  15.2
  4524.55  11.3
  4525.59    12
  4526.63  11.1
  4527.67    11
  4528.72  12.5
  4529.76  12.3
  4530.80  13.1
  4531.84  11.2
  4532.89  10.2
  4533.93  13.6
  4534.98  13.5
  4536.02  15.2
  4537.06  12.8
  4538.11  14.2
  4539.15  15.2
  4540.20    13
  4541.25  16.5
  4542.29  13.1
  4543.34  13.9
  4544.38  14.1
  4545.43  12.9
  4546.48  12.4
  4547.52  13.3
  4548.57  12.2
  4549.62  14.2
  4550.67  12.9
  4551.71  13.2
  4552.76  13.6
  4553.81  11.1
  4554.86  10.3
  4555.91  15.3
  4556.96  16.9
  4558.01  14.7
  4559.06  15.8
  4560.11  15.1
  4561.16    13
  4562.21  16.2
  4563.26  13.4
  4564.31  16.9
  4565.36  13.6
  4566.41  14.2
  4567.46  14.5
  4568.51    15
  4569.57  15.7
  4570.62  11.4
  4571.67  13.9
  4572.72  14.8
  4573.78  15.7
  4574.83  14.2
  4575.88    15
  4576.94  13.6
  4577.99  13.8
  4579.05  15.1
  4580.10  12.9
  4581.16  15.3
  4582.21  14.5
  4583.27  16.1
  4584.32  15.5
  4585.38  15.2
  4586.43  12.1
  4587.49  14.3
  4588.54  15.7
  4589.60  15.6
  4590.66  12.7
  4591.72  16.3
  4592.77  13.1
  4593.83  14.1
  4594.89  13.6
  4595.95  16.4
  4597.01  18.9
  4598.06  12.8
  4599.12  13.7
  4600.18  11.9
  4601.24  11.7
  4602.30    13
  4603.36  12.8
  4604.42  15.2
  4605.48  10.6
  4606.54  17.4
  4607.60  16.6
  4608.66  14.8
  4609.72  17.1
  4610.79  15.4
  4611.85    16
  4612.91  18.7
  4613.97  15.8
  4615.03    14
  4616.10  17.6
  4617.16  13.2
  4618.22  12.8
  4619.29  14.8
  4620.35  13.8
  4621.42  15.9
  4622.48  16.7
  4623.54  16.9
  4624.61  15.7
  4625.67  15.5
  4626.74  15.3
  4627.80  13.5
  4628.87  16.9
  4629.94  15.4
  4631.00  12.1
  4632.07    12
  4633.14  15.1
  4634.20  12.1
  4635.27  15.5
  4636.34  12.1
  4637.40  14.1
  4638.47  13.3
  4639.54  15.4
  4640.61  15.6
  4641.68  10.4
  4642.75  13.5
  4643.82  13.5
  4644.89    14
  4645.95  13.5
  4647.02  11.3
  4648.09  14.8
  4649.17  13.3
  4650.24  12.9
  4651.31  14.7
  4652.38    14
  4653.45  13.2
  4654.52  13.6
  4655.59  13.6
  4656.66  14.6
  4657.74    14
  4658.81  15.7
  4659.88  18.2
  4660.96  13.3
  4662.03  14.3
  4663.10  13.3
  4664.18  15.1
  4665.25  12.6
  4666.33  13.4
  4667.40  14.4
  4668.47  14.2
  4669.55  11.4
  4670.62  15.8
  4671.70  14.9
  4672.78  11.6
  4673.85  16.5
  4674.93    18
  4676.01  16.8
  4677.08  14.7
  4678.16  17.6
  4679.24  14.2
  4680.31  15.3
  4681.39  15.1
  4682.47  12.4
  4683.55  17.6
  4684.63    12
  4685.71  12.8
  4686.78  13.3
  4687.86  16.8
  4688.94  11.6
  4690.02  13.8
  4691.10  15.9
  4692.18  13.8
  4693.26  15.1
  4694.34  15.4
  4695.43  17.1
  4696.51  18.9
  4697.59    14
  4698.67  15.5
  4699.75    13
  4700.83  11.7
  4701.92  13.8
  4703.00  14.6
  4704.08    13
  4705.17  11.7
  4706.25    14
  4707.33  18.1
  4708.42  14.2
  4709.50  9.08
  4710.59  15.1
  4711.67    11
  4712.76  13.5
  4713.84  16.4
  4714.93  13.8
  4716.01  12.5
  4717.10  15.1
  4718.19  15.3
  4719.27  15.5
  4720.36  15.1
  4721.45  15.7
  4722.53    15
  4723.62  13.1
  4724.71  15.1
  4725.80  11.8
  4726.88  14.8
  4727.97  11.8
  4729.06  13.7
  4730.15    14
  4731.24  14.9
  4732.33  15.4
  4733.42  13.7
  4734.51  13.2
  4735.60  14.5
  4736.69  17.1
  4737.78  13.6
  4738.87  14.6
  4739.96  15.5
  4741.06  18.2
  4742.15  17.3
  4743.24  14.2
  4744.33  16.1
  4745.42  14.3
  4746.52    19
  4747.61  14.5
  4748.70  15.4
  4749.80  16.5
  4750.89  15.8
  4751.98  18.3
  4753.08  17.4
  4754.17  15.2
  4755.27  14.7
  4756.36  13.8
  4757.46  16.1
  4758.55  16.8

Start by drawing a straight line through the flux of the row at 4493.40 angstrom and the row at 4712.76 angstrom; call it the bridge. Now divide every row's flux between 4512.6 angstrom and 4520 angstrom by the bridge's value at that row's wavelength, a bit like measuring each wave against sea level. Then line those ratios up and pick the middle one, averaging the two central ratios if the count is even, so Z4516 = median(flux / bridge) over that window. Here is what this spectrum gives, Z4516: 1.03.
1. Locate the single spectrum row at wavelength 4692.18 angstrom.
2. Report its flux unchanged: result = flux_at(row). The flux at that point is 13.8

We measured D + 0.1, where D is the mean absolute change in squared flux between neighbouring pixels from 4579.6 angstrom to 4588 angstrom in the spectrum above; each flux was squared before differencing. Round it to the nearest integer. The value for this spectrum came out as 45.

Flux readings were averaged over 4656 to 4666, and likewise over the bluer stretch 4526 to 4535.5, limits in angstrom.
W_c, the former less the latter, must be 2.5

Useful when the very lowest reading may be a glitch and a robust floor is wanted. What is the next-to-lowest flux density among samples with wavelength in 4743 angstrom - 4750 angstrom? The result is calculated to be 14.3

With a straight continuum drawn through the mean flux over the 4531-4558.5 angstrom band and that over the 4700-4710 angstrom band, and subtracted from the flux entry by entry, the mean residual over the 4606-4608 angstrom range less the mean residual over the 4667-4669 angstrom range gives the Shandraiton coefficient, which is 2.7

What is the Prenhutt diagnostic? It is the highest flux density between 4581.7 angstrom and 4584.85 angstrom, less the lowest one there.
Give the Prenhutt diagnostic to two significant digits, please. 1.6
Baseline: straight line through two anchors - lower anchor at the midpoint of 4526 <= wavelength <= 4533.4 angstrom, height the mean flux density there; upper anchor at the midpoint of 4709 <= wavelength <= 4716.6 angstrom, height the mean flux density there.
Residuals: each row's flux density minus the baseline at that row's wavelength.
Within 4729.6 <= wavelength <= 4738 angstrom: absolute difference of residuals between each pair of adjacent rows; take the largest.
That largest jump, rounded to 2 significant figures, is 3.5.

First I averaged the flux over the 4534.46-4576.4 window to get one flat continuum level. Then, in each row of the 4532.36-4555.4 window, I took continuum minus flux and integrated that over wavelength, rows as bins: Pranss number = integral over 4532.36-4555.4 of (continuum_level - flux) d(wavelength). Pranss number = 19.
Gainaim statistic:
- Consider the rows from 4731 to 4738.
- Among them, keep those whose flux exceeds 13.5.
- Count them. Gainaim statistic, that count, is 6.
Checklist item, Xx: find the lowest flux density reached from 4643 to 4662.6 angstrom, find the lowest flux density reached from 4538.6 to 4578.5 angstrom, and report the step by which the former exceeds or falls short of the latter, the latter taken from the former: 1.0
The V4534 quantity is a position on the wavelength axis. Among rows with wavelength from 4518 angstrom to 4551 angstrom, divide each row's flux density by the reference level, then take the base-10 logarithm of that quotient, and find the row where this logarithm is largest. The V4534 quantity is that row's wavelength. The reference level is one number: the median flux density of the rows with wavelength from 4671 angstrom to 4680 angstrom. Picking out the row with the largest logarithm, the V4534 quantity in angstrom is 4521.42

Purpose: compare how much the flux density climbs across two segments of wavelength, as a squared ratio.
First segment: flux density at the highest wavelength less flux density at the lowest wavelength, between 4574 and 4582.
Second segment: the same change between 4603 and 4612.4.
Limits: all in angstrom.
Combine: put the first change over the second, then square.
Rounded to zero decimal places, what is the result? 0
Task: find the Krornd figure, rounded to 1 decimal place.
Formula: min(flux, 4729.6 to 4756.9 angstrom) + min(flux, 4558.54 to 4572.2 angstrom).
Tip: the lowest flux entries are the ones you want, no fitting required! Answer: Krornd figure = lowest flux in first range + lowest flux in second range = 24.6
